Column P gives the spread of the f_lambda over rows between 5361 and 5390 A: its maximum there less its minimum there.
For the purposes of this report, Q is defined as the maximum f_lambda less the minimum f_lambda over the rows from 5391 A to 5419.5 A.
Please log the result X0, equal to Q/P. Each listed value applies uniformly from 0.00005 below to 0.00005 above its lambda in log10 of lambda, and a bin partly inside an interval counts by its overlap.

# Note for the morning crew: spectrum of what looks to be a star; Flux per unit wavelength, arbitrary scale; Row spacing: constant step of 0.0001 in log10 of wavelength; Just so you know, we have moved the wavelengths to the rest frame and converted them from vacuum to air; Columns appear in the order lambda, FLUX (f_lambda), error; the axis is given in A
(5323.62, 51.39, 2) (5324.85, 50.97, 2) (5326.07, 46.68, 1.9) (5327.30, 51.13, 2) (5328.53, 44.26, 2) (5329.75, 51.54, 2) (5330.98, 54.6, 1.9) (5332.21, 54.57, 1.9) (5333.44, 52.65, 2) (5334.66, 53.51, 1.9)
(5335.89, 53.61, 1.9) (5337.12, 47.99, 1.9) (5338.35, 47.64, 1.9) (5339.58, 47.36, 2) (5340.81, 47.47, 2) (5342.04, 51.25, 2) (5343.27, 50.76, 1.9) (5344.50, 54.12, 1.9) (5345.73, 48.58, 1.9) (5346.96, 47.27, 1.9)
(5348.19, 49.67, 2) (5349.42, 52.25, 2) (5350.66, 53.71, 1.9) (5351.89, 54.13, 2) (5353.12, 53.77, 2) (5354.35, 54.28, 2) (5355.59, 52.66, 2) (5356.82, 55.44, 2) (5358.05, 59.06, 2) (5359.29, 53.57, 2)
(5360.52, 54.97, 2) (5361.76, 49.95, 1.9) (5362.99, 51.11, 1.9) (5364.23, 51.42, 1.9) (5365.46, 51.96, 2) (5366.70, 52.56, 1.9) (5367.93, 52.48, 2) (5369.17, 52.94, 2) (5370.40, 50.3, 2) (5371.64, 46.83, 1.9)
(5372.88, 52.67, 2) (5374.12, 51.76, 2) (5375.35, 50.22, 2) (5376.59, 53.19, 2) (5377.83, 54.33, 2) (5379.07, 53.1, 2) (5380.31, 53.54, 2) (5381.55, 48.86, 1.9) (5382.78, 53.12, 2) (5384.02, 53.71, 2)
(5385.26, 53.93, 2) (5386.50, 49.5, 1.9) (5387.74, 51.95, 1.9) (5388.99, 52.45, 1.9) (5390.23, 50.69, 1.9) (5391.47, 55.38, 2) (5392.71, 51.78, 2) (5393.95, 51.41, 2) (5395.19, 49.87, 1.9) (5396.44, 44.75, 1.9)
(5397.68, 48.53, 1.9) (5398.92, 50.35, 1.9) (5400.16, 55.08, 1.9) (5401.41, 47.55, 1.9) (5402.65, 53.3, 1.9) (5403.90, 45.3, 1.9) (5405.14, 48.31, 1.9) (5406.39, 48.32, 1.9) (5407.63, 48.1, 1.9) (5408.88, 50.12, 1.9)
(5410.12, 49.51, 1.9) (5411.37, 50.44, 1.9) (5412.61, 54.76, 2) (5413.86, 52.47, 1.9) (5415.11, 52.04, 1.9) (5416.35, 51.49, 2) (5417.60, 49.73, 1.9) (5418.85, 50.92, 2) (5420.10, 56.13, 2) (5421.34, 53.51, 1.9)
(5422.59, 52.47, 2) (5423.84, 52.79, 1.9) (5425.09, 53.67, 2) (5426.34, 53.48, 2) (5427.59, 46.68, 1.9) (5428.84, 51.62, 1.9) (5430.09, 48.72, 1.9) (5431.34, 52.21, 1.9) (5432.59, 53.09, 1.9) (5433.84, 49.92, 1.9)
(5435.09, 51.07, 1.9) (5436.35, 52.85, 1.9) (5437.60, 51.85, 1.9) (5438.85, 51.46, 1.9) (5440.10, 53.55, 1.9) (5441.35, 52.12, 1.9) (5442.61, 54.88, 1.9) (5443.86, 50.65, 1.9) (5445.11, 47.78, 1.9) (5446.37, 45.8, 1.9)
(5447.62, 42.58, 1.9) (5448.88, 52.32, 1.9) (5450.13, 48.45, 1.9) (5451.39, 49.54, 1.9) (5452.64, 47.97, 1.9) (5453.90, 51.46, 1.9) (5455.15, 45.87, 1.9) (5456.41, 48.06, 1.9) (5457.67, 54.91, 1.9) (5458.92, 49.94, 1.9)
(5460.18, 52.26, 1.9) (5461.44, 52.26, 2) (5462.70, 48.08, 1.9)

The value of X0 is 1.42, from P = 7.5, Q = 10.6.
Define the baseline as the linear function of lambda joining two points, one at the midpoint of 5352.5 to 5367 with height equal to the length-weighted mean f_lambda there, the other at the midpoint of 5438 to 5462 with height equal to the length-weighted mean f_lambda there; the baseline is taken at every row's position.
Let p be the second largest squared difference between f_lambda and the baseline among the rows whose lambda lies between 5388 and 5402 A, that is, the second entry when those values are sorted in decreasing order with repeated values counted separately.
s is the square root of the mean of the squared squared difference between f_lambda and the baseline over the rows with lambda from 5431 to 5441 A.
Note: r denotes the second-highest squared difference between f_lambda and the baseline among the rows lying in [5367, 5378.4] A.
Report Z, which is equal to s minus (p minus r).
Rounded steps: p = 19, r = 7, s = 4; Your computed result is -7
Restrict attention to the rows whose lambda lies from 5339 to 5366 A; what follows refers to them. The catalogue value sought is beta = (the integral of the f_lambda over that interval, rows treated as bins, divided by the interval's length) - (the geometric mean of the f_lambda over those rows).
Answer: 0.091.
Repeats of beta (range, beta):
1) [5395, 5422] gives 0.097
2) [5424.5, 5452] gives 0.076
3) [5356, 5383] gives 0.063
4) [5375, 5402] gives 0.073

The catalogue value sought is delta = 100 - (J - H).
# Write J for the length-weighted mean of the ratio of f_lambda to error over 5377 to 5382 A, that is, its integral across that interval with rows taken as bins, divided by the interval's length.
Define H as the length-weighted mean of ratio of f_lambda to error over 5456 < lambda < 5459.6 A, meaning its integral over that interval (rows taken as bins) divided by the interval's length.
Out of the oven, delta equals 100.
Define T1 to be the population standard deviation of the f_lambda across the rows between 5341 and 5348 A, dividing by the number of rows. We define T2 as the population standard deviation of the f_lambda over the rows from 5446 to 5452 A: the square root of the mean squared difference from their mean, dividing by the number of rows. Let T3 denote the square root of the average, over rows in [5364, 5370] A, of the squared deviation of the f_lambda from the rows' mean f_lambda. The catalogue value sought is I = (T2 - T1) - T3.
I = 0.4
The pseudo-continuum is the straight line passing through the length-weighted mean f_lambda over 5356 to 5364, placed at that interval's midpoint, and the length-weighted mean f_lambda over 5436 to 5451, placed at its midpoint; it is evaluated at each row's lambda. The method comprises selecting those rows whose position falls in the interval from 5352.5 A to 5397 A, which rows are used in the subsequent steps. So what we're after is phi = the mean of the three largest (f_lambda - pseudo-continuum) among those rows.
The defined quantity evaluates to 3.2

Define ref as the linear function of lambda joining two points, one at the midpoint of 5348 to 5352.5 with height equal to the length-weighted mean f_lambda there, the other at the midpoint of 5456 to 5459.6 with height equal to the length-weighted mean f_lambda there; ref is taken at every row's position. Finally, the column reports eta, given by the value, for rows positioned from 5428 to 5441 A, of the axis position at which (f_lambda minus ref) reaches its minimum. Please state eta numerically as 5430.09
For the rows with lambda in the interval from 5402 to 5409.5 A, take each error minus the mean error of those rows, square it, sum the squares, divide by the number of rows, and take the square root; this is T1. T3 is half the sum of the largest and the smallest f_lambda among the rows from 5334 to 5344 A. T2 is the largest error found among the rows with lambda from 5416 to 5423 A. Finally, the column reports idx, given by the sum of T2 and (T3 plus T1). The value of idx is 52.5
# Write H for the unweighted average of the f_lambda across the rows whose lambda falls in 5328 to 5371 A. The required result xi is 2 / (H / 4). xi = 0.154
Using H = 51.8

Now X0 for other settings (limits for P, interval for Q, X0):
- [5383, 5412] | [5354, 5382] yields 1.15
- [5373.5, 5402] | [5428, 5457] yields 1.16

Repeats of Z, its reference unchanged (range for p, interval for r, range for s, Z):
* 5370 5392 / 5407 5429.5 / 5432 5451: 21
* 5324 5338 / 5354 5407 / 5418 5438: -13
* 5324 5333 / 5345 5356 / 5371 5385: -22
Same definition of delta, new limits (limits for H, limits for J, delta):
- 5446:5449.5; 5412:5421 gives 98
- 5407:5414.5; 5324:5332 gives 101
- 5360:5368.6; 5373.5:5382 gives 101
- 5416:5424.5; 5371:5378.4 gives 101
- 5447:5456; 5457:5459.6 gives 98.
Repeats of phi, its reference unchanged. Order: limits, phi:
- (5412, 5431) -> 3.5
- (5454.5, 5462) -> 3.5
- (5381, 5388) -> 0.8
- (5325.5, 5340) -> -0.7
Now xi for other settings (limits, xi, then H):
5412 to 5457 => 0.157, 50.9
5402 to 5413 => 0.161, 49.8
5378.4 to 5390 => 0.153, 52.2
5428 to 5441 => 0.155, 51.6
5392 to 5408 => 0.162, 49.4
